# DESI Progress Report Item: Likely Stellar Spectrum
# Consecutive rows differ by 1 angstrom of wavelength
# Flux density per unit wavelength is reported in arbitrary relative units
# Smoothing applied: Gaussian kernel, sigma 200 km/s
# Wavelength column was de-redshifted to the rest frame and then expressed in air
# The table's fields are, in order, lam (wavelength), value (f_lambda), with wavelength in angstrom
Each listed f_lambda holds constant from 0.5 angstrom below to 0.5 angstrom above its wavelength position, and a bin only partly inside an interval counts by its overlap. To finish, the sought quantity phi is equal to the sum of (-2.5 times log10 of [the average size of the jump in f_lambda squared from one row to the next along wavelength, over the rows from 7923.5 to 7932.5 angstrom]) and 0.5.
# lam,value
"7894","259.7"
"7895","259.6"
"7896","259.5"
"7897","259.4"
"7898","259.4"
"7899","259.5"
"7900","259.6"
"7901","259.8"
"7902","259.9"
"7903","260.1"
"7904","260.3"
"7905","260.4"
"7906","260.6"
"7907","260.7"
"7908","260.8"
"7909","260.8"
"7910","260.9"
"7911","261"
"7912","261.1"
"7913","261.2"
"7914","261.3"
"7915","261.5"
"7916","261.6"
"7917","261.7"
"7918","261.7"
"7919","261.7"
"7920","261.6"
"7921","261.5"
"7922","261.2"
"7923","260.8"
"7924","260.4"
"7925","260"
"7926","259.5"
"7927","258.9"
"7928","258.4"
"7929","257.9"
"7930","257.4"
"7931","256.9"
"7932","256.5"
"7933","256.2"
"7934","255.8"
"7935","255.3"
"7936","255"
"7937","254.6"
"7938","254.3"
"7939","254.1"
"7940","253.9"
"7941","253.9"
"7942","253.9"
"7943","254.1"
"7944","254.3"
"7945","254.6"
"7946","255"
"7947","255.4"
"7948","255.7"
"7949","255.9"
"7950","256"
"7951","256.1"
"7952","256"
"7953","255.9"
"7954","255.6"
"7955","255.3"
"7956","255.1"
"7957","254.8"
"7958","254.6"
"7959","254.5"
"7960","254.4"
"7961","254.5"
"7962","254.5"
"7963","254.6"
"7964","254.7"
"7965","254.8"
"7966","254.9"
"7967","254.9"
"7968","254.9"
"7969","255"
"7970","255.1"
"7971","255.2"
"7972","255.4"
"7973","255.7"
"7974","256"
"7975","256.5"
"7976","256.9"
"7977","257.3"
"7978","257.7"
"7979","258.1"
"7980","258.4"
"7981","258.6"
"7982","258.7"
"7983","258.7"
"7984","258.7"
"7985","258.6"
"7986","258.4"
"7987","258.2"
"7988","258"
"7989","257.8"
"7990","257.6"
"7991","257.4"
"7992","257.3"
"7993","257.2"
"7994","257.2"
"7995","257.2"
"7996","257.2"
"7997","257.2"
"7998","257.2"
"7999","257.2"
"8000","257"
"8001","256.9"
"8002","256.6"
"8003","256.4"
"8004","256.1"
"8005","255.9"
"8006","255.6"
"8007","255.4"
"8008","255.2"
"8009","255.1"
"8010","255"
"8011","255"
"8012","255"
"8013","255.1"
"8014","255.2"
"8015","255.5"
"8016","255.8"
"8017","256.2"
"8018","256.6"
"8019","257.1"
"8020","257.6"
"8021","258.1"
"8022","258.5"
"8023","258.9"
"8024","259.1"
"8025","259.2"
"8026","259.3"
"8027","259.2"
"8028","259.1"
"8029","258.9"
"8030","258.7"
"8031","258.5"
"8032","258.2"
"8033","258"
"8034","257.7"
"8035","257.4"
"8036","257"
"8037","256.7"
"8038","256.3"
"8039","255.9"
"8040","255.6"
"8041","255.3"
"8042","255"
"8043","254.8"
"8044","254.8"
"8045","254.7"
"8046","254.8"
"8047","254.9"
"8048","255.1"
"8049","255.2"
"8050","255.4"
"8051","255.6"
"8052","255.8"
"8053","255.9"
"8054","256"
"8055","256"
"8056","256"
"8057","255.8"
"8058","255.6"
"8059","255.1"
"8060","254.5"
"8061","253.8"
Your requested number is -5.5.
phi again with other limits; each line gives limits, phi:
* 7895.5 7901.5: -3.8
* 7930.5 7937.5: -5.2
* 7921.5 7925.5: -5.3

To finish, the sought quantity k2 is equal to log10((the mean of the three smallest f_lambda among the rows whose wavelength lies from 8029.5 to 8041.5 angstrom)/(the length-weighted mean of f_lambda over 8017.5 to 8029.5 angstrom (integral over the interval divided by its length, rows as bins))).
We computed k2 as -0.005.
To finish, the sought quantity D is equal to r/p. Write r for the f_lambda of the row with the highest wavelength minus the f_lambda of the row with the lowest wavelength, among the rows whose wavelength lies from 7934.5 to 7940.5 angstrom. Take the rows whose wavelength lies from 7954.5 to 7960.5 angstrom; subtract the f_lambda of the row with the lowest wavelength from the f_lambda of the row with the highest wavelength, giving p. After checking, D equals 1.6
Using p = -0.9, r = -1.40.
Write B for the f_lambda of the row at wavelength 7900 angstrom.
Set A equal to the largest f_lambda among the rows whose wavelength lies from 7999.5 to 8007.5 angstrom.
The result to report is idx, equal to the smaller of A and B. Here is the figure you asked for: 257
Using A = 257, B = 259.6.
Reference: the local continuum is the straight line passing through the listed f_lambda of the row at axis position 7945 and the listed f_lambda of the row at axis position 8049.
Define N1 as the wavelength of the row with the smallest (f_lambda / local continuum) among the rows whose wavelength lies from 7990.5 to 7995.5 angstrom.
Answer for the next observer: 7995 angstrom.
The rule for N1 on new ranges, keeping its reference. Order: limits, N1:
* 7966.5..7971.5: 7968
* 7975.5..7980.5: 7976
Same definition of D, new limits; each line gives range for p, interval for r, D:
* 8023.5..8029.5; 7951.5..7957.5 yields 6.0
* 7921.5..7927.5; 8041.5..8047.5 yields 0.0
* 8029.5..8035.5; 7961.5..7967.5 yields -0.3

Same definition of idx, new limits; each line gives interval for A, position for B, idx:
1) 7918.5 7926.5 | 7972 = 255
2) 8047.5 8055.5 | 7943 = 254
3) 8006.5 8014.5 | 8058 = 255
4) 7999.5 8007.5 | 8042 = 255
